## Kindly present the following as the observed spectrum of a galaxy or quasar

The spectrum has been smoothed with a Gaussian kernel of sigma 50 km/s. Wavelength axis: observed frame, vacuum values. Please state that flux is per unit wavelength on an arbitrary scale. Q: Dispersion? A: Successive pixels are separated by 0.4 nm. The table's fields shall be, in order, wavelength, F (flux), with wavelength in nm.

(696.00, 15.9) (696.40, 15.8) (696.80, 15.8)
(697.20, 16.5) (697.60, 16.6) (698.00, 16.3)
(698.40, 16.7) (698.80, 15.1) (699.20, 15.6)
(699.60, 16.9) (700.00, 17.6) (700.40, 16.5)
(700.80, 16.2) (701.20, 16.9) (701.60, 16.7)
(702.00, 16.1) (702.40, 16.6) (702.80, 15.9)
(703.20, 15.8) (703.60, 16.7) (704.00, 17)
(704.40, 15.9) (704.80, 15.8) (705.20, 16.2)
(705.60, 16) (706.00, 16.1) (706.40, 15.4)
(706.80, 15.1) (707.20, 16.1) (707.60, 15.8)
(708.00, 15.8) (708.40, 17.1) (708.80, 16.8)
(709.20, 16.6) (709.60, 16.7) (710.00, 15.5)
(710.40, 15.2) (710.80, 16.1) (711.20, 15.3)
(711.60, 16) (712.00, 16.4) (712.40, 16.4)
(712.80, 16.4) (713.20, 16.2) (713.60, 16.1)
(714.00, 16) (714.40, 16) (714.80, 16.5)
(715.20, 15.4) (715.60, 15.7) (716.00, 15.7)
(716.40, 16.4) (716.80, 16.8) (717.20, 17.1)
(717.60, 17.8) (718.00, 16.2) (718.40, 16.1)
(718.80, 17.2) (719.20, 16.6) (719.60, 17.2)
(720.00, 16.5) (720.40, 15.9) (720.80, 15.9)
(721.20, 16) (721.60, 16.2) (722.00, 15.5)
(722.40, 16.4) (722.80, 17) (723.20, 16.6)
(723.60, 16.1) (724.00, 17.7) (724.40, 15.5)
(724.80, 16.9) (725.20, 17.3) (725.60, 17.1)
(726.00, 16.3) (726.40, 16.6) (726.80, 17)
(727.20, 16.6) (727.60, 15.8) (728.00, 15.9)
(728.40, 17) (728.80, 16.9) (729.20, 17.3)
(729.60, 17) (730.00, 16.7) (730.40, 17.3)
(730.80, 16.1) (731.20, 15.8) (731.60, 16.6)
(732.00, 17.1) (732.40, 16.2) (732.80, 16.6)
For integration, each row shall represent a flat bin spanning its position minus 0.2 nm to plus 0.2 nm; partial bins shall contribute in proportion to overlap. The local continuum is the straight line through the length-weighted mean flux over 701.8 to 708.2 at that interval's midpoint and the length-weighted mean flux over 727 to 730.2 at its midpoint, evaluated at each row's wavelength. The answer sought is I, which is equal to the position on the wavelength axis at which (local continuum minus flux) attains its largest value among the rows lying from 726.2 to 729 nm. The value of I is 727.60 nm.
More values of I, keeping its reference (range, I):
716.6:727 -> 724.40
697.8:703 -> 698.80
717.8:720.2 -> 718.40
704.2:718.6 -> 706.80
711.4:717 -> 715.20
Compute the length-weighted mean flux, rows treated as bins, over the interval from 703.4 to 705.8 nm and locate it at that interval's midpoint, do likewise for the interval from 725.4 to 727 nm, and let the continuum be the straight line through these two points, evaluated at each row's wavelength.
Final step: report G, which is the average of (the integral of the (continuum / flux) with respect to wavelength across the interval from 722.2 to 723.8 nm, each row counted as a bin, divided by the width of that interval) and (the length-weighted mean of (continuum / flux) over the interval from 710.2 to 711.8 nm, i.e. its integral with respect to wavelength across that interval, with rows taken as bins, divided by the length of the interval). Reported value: 1.03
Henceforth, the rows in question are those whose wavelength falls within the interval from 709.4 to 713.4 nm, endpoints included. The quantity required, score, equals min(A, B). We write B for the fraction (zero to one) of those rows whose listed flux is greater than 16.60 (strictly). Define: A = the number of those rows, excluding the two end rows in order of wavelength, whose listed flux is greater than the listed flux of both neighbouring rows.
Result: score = 0.10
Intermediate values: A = 1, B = 0.100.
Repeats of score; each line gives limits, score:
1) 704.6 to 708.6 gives 0.10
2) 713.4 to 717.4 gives 0.20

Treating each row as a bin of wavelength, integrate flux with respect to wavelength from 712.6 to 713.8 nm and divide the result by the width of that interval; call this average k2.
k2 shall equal 16.2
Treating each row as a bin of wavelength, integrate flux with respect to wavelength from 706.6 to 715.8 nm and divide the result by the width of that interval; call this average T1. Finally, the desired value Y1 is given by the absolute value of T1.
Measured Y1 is 16.1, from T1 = 16.1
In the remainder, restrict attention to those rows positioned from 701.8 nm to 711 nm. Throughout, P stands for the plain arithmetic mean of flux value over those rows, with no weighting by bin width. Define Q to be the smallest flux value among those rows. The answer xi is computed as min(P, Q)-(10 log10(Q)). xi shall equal 3.31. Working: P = 16.1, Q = 15.1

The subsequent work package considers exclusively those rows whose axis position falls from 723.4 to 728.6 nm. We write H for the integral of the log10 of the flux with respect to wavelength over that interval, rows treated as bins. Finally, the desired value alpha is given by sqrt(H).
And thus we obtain 2.52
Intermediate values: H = 6.34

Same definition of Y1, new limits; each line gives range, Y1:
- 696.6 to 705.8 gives 16.3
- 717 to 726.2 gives 16.6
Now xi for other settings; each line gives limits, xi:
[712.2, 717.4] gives 3.52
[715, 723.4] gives 3.52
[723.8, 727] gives 3.60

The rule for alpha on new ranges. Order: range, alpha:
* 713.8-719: 2.51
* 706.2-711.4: 2.50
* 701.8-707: 2.50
